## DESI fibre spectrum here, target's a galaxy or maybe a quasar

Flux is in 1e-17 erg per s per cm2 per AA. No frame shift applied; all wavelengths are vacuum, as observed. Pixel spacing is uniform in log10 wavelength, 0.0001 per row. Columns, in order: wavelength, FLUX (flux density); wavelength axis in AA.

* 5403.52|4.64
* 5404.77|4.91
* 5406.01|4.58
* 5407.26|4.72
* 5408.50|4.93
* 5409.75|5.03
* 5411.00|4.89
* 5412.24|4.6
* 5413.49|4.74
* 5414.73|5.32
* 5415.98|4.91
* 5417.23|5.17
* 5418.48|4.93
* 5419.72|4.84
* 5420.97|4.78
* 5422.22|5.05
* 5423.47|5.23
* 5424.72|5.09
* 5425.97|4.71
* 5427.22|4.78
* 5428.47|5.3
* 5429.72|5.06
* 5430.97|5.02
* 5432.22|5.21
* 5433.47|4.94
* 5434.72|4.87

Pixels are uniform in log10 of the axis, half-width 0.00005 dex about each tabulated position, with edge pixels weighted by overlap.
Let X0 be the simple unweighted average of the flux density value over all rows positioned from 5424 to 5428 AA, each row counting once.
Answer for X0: 4.86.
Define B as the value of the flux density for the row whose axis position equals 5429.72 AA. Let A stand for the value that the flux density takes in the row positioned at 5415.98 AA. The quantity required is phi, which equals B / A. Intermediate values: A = 4.91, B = 5.06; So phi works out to 1.03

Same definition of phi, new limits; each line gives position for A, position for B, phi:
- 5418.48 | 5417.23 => 1.05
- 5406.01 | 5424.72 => 1.11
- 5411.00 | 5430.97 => 1.03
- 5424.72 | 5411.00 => 0.96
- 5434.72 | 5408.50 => 1.01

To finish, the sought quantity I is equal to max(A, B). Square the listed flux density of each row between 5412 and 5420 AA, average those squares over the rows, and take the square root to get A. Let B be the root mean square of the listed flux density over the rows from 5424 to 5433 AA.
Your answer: 5.03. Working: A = 4.94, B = 5.03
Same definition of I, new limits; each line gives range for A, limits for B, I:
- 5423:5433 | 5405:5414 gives 5.05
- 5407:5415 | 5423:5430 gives 5.03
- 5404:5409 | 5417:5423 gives 4.96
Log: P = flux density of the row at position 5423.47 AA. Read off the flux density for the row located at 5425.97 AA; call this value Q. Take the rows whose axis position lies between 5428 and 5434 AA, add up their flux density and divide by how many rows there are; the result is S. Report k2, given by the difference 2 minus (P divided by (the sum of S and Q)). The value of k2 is 1.47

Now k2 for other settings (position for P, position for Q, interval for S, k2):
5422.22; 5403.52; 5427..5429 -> 1.48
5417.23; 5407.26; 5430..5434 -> 1.47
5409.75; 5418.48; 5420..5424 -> 1.49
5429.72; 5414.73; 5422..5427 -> 1.51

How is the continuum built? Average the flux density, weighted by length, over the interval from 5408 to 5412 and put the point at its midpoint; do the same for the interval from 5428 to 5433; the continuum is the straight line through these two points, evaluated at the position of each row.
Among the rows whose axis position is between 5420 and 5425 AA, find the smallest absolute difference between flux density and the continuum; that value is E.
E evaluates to 0.002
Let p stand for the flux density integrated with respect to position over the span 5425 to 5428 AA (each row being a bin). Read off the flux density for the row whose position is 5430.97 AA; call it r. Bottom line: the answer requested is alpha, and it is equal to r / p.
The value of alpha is 0.35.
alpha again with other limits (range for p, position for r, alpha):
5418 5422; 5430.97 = 0.26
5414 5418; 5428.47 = 0.26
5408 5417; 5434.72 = 0.11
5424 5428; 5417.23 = 0.26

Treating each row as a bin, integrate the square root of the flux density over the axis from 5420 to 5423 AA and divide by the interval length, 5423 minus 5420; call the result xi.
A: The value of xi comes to 2.21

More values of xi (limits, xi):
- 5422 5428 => 2.23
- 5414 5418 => 2.26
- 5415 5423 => 2.23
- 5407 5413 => 2.20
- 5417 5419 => 2.24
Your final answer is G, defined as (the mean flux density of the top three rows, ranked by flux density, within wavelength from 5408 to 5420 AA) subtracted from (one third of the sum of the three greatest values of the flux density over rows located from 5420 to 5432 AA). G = 0.03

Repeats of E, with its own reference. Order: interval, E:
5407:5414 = 0.033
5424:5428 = 0.015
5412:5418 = 0.069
